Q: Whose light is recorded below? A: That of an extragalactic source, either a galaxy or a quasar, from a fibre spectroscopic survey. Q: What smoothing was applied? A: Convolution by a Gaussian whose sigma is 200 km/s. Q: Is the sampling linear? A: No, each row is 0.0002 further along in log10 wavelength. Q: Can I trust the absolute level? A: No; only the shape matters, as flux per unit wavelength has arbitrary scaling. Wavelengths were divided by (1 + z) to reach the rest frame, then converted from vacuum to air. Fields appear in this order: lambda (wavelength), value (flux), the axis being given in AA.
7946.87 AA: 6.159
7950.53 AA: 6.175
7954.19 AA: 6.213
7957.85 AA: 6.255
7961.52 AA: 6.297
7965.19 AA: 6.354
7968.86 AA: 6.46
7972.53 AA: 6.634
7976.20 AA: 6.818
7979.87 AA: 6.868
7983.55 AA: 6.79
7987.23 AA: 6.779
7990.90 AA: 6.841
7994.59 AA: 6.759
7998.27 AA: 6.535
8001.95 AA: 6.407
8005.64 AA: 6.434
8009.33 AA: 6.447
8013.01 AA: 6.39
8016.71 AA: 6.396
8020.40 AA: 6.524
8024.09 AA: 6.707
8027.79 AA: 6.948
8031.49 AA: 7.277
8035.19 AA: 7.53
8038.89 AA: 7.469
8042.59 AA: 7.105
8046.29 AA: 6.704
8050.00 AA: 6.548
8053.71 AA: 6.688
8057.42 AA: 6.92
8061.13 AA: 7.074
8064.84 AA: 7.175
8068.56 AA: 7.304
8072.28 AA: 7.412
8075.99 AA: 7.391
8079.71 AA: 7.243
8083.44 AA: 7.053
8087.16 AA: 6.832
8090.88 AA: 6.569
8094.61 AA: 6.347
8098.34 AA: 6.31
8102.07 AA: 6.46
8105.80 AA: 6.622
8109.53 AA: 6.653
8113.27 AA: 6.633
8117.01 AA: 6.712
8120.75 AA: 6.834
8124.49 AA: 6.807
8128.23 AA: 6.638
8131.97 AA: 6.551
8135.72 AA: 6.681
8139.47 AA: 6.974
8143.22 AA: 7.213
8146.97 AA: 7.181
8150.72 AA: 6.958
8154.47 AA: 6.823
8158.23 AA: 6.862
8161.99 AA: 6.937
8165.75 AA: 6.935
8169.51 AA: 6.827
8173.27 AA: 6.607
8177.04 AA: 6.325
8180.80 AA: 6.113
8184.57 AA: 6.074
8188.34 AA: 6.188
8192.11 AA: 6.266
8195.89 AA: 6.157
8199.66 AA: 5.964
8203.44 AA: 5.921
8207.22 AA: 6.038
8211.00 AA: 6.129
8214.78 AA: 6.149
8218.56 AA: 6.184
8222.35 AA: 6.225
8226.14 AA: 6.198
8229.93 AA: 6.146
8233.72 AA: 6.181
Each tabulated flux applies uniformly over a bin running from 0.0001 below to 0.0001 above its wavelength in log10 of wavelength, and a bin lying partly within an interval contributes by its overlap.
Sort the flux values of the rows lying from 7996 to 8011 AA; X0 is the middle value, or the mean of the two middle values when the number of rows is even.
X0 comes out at 6.44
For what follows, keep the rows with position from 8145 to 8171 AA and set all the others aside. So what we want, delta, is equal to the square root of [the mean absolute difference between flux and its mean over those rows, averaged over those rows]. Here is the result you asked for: 0.28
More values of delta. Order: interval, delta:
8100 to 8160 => 0.41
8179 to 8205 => 0.31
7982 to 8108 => 0.55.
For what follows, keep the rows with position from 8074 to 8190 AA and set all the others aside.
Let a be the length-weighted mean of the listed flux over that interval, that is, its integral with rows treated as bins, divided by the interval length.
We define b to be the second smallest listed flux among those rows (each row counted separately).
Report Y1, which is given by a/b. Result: 1.10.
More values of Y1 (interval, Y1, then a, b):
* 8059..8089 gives 1.02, 7.18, 7.053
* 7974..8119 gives 1.07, 6.81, 6.347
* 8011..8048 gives 1.08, 6.91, 6.396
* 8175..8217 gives 1.03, 6.12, 5.964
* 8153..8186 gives 1.08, 6.62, 6.113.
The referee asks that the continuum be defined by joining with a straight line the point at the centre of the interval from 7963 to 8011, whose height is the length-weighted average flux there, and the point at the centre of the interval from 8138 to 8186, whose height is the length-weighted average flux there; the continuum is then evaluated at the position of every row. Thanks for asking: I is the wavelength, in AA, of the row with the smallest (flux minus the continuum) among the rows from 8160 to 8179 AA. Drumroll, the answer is 8177.04 AA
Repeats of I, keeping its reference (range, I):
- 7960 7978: 7961.52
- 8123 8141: 8131.97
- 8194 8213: 8203.44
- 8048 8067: 8050.00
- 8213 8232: 8229.93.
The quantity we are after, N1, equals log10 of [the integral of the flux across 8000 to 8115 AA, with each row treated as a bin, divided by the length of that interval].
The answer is 0.834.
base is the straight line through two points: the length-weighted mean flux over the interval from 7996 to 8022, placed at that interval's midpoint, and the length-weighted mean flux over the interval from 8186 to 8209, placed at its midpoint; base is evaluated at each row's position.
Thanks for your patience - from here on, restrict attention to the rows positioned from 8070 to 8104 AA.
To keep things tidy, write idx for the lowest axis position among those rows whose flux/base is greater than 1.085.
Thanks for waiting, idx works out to 8072.28 AA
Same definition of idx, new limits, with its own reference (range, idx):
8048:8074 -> 8057.42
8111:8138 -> 8120.75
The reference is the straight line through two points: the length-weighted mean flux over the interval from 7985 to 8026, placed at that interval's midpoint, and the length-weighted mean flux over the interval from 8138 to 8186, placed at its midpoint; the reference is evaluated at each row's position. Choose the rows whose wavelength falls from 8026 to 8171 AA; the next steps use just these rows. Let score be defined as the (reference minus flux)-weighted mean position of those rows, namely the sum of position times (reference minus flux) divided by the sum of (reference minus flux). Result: 8070.9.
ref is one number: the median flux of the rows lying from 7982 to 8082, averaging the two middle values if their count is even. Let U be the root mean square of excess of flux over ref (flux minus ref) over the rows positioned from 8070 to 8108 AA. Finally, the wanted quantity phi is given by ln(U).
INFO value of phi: -0.90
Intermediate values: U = 0.405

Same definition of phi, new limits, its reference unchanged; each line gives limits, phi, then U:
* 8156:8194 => -0.83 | 0.437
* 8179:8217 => -0.36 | 0.697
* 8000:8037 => -0.92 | 0.399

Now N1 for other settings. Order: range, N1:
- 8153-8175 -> 0.835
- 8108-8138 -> 0.825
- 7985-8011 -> 0.820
